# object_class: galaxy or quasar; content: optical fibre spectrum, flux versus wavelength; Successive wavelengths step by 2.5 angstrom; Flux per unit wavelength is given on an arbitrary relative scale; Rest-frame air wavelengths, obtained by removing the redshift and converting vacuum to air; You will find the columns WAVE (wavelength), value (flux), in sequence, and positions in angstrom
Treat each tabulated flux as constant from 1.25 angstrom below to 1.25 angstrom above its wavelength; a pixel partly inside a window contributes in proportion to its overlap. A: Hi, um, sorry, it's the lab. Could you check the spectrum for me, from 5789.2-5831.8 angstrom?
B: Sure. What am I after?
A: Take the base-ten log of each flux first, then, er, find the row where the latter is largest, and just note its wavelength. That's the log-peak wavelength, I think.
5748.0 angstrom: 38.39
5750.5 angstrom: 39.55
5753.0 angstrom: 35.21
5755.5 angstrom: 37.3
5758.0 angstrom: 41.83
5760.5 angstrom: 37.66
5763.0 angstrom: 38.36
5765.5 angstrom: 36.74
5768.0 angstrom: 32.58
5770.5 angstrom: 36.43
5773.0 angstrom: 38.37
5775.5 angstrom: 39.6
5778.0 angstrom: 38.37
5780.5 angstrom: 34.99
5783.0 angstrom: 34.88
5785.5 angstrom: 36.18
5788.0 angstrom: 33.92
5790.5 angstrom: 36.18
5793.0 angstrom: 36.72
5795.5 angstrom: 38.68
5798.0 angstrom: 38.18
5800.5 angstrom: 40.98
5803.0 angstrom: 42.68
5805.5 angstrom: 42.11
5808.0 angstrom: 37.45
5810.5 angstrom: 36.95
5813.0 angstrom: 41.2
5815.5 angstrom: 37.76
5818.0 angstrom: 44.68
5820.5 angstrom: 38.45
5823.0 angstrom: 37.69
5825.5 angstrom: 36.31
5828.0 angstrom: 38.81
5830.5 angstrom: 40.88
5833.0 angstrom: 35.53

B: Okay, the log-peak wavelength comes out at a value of 5818.0 angstrom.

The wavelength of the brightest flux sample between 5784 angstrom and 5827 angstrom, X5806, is 5818.0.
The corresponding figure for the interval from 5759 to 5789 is 5775.5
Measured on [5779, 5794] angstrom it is 5793.0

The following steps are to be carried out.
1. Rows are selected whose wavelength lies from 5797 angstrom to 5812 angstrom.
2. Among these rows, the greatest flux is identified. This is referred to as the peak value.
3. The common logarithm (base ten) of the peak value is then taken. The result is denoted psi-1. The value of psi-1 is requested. 1.63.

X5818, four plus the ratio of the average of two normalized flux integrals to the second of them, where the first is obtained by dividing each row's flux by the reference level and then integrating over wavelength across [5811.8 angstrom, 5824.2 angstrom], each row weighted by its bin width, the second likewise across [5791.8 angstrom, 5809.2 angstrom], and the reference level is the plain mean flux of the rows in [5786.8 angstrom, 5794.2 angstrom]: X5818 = 4.86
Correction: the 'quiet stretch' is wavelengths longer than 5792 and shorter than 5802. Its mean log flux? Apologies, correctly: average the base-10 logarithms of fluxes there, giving 1.59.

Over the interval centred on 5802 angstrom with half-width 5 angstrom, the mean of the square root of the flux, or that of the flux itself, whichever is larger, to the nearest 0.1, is 41.0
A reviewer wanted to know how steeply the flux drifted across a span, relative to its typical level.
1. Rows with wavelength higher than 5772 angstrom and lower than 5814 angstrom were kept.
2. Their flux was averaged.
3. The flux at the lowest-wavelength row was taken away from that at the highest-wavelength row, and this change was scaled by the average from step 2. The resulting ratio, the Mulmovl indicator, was 0.07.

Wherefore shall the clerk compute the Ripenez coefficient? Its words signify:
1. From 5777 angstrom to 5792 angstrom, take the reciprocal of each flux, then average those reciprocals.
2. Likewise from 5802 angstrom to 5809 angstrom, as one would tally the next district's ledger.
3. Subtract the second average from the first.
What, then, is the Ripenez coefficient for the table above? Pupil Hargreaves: 0.0034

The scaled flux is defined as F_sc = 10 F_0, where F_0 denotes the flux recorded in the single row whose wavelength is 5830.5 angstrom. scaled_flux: 409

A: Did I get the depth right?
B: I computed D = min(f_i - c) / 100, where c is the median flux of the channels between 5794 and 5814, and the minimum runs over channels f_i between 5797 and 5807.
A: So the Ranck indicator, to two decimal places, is -0.02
